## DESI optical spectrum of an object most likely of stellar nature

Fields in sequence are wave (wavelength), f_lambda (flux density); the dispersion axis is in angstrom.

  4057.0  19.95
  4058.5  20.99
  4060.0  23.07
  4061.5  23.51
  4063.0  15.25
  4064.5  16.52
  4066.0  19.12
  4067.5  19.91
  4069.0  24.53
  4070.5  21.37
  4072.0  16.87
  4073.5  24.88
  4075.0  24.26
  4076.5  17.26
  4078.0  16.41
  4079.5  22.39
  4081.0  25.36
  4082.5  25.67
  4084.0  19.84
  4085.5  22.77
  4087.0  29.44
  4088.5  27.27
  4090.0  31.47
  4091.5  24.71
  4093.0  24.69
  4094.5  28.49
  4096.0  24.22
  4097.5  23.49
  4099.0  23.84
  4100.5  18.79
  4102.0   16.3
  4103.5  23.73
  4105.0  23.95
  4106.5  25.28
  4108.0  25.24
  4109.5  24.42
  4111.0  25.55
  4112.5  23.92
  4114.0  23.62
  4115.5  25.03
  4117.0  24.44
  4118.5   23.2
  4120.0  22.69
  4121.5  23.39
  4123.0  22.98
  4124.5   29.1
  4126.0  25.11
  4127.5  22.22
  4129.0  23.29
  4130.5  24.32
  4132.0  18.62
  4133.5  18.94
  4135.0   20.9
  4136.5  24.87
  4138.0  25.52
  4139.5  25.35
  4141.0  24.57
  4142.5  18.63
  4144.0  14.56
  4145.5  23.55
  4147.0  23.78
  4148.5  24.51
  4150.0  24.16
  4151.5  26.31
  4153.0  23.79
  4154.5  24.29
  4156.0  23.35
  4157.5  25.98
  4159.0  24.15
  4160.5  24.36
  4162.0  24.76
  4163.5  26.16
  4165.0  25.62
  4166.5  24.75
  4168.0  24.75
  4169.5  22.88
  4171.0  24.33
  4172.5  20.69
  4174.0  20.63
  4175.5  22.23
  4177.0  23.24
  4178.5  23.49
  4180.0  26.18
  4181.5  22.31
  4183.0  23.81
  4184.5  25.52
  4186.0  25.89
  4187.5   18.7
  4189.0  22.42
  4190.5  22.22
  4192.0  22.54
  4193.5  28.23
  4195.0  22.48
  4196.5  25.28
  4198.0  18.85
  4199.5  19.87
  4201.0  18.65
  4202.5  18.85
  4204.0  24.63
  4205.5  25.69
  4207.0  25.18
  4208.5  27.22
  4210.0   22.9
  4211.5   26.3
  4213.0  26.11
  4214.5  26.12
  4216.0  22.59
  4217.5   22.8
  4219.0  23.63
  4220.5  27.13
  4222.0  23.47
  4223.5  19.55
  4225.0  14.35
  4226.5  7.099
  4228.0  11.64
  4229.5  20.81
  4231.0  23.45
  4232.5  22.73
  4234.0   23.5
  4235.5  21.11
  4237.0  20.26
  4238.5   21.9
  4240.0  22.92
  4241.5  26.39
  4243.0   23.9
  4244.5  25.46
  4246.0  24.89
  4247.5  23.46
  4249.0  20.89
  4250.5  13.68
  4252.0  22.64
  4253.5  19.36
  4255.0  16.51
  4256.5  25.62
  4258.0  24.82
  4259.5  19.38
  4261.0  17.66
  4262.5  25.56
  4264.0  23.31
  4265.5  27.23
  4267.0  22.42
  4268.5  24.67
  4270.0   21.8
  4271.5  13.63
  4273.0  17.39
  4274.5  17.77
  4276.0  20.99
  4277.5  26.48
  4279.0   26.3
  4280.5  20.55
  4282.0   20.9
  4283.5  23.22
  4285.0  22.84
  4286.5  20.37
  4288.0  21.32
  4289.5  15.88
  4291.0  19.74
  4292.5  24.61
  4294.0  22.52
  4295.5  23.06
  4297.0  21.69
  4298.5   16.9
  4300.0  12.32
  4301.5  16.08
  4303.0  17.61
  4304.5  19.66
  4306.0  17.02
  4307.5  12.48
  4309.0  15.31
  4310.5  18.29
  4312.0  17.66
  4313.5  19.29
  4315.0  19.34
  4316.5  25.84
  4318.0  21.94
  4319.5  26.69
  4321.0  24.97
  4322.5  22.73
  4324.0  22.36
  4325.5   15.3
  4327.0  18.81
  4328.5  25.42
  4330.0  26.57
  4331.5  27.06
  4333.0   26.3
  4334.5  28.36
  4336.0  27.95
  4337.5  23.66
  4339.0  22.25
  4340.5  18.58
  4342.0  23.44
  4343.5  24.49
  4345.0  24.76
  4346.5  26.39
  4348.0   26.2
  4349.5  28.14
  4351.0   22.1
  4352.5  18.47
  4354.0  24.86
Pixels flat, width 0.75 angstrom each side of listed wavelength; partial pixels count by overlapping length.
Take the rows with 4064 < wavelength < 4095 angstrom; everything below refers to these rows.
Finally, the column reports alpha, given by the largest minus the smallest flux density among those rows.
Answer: 15.1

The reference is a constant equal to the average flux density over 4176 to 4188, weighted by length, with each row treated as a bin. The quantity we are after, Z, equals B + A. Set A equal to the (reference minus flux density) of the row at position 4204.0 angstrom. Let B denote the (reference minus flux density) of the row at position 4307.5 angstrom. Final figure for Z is 10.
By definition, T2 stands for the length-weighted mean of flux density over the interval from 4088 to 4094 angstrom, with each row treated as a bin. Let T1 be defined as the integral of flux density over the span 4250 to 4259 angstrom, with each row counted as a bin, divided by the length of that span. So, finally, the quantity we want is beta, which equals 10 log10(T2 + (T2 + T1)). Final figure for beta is 18.7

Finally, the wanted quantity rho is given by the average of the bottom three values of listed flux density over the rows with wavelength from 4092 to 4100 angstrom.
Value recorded 24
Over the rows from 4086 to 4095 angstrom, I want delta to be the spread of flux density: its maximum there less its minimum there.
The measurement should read 6.8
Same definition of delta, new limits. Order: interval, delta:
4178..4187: 3.9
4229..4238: 3.2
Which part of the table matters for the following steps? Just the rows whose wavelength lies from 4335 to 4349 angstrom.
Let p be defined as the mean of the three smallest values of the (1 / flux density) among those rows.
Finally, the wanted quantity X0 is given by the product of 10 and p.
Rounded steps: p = 0.0373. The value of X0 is 0.373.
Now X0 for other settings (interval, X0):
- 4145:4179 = 0.382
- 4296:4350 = 0.355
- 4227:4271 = 0.379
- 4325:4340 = 0.360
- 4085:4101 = 0.336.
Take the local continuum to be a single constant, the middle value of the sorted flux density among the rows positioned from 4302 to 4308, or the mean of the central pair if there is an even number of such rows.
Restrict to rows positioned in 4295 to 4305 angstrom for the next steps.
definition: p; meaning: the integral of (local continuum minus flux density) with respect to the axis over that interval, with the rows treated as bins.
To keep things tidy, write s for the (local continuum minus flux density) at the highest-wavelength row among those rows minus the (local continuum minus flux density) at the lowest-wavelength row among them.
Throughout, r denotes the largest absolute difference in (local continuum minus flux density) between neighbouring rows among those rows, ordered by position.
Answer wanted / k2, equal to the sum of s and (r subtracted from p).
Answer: -9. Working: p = -7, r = 4.8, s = 3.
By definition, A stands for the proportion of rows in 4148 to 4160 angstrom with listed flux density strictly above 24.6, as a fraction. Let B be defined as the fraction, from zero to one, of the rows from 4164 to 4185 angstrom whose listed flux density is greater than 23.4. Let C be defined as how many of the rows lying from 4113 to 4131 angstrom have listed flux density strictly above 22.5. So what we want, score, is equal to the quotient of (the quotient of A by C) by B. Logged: 0.0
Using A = 0.25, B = 0.6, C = 11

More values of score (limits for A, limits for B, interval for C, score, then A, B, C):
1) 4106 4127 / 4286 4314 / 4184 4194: 2.0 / 0.43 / 0.1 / 4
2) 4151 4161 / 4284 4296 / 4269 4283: 1.1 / 0.29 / 0.1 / 2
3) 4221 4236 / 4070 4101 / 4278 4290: 0.0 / 0.00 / 0.6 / 3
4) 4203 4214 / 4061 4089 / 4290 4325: 0.3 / 0.86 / 0.4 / 7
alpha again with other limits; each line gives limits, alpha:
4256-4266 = 9.6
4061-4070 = 9.3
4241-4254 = 12.7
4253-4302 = 14.9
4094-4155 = 14.5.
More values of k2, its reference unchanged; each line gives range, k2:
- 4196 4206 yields -49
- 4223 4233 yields -8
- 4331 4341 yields -72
